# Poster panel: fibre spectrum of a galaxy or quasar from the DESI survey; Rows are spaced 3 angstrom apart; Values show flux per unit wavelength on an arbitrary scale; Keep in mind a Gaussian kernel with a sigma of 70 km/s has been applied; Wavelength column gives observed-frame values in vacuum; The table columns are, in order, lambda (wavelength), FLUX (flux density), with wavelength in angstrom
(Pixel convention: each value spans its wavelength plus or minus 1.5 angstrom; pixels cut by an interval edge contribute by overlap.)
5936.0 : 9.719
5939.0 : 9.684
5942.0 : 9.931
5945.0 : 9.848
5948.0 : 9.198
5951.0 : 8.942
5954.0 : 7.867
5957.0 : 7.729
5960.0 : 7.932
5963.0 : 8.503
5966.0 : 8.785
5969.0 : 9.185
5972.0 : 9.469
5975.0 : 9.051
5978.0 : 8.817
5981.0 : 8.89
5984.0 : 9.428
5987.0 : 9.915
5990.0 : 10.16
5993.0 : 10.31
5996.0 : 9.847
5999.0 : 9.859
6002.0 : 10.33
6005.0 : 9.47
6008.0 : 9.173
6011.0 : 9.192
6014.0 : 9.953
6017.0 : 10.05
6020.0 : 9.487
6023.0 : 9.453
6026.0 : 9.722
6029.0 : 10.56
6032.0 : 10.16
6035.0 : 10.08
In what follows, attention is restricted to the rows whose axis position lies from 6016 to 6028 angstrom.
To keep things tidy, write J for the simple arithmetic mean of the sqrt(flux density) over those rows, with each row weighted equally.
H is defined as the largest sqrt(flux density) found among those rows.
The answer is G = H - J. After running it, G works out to 0.06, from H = 3.17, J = 3.11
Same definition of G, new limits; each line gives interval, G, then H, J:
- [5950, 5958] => 0.13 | 2.99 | 2.86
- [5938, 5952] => 0.07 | 3.15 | 3.08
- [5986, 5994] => 0.03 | 3.21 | 3.18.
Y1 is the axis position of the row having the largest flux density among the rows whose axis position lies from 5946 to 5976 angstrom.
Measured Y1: 5972.0 angstrom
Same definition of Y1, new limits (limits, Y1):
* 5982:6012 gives 6002.0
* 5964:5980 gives 5972.0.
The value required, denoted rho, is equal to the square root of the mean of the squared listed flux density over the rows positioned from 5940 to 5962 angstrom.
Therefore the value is 8.8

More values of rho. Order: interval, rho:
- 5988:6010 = 9.9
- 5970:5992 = 9.4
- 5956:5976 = 8.7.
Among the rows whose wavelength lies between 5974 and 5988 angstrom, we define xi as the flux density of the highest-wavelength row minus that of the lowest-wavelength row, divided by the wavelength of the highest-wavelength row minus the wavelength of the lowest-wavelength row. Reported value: 0.07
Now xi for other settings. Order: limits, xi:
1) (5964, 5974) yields 0.11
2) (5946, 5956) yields -0.22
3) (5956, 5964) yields 0.13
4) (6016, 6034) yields 0.01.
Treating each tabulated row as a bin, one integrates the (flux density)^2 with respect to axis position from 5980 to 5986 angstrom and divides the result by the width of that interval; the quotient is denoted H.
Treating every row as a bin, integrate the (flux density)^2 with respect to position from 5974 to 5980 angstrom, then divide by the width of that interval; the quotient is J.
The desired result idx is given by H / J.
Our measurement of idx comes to 1.08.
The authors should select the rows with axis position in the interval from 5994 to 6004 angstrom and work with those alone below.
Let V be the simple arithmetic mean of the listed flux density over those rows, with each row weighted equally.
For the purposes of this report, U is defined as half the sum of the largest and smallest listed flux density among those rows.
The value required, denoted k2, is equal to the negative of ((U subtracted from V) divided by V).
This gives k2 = 0.008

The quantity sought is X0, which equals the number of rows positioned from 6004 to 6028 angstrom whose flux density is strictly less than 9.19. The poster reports 1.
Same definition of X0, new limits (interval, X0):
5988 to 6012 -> 1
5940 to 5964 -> 5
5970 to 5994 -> 3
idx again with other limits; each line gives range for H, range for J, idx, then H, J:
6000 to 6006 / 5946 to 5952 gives 1.18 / 99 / 84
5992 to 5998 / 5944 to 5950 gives 1.13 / 101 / 89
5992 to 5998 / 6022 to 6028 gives 1.08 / 101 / 94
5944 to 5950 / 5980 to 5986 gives 1.04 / 89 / 86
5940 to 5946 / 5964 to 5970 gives 1.22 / 98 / 80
